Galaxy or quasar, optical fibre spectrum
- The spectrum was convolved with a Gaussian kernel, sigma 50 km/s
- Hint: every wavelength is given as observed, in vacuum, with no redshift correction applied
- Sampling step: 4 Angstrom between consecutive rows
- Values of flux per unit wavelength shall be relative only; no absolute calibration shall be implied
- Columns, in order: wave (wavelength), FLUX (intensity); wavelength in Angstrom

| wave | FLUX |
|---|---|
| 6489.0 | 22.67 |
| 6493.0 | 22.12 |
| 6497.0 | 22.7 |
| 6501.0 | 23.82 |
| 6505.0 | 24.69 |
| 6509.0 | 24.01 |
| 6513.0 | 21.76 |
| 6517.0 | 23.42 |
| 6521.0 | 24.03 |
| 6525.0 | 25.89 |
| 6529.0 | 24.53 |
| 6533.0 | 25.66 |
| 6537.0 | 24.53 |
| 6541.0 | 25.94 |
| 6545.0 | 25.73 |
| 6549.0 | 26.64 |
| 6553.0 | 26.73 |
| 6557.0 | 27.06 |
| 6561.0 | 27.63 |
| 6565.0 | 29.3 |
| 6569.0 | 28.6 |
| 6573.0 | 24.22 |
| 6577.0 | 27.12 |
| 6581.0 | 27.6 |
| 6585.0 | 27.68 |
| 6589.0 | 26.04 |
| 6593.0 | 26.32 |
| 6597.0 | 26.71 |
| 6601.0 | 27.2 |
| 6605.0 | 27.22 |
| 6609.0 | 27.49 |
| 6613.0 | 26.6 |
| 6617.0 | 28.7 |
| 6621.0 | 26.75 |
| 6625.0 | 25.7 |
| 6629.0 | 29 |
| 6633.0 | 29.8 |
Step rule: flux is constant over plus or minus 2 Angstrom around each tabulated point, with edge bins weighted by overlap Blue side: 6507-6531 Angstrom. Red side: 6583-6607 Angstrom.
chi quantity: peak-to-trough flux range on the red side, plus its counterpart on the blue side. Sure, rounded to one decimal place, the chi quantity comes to 5.8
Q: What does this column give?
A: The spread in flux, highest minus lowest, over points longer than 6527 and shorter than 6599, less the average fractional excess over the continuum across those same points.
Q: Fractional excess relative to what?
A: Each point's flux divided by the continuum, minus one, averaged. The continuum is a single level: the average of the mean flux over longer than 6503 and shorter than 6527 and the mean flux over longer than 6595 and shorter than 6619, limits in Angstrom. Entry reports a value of 5.0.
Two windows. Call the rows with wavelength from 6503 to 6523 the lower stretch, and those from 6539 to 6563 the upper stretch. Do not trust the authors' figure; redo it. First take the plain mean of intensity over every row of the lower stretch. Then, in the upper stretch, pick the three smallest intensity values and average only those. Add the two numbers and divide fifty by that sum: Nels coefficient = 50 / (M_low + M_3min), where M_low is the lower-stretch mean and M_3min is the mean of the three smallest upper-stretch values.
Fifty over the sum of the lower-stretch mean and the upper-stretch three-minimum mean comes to 1.01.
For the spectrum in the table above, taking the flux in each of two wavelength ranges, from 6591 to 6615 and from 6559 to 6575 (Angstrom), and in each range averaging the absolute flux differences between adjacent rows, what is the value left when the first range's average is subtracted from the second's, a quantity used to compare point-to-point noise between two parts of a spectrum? 1.8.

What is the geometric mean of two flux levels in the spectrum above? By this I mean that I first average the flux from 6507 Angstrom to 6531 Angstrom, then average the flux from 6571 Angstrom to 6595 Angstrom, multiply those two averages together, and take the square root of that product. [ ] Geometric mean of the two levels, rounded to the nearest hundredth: 25.19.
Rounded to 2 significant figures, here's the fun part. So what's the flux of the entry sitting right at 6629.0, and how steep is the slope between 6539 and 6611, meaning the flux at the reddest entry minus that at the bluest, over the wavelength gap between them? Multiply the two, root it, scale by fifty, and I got 41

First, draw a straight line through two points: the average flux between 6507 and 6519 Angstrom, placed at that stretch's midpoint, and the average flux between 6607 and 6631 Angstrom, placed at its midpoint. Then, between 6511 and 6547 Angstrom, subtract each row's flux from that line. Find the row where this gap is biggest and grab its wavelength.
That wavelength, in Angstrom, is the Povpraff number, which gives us 6513.0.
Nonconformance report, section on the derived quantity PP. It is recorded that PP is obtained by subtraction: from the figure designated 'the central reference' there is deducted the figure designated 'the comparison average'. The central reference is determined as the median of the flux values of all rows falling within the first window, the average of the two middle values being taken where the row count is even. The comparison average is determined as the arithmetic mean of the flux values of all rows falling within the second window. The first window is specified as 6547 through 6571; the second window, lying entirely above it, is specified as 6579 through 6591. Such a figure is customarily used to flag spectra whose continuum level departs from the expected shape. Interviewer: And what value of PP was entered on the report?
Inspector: 0.2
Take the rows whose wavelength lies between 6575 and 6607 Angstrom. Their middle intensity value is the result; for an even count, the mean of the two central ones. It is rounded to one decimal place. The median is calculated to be 27.2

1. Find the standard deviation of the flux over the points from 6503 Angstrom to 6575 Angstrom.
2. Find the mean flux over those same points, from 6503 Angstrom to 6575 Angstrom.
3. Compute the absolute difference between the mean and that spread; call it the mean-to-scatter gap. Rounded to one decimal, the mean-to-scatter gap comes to 23.7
